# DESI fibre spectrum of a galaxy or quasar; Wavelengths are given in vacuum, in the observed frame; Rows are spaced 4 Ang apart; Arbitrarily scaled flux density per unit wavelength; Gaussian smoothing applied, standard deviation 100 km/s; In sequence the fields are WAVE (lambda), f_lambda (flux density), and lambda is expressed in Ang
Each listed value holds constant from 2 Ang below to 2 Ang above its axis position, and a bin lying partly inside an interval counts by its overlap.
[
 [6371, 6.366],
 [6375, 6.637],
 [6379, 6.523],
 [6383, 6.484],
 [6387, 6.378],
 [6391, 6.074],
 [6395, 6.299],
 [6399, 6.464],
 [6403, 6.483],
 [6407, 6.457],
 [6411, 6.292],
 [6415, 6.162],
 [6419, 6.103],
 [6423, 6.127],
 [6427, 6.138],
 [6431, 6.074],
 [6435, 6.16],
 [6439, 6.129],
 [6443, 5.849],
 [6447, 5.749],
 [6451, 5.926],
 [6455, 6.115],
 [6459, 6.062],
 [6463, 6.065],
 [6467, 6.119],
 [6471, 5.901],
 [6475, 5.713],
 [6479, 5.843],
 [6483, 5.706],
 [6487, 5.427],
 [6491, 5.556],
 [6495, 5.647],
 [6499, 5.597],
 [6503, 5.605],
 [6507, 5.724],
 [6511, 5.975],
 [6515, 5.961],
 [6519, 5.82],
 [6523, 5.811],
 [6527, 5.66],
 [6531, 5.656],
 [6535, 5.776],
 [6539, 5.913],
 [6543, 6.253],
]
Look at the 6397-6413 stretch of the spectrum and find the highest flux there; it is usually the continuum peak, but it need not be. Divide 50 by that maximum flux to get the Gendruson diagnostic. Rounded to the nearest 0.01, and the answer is 7.71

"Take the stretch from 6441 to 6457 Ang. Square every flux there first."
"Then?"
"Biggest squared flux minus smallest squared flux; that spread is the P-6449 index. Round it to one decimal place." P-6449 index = 4.3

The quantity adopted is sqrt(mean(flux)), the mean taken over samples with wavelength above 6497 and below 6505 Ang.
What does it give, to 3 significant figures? 2.37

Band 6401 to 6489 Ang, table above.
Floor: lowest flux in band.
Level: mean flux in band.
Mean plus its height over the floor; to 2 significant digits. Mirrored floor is 6.6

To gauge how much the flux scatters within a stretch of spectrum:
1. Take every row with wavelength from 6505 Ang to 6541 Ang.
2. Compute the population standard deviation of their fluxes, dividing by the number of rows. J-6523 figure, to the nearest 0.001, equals 0.113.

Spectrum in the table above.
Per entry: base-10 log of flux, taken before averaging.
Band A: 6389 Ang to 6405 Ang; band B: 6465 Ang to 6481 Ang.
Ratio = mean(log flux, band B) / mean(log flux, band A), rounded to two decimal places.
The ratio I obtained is 0.96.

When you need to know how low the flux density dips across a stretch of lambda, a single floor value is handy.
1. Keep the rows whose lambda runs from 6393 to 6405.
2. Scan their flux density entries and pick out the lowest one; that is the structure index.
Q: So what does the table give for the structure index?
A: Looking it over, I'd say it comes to 6.299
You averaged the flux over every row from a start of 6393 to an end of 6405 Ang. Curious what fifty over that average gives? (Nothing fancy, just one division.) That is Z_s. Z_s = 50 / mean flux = 7.79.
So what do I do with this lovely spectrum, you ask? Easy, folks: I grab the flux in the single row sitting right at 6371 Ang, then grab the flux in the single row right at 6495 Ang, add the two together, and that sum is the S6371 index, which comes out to 12.0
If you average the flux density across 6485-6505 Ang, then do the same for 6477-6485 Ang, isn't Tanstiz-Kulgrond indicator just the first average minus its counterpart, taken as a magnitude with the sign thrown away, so 0.21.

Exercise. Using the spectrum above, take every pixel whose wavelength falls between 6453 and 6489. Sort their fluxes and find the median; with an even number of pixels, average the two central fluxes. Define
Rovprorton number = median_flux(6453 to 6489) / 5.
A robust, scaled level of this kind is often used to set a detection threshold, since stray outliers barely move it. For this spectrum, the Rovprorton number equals 1.18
